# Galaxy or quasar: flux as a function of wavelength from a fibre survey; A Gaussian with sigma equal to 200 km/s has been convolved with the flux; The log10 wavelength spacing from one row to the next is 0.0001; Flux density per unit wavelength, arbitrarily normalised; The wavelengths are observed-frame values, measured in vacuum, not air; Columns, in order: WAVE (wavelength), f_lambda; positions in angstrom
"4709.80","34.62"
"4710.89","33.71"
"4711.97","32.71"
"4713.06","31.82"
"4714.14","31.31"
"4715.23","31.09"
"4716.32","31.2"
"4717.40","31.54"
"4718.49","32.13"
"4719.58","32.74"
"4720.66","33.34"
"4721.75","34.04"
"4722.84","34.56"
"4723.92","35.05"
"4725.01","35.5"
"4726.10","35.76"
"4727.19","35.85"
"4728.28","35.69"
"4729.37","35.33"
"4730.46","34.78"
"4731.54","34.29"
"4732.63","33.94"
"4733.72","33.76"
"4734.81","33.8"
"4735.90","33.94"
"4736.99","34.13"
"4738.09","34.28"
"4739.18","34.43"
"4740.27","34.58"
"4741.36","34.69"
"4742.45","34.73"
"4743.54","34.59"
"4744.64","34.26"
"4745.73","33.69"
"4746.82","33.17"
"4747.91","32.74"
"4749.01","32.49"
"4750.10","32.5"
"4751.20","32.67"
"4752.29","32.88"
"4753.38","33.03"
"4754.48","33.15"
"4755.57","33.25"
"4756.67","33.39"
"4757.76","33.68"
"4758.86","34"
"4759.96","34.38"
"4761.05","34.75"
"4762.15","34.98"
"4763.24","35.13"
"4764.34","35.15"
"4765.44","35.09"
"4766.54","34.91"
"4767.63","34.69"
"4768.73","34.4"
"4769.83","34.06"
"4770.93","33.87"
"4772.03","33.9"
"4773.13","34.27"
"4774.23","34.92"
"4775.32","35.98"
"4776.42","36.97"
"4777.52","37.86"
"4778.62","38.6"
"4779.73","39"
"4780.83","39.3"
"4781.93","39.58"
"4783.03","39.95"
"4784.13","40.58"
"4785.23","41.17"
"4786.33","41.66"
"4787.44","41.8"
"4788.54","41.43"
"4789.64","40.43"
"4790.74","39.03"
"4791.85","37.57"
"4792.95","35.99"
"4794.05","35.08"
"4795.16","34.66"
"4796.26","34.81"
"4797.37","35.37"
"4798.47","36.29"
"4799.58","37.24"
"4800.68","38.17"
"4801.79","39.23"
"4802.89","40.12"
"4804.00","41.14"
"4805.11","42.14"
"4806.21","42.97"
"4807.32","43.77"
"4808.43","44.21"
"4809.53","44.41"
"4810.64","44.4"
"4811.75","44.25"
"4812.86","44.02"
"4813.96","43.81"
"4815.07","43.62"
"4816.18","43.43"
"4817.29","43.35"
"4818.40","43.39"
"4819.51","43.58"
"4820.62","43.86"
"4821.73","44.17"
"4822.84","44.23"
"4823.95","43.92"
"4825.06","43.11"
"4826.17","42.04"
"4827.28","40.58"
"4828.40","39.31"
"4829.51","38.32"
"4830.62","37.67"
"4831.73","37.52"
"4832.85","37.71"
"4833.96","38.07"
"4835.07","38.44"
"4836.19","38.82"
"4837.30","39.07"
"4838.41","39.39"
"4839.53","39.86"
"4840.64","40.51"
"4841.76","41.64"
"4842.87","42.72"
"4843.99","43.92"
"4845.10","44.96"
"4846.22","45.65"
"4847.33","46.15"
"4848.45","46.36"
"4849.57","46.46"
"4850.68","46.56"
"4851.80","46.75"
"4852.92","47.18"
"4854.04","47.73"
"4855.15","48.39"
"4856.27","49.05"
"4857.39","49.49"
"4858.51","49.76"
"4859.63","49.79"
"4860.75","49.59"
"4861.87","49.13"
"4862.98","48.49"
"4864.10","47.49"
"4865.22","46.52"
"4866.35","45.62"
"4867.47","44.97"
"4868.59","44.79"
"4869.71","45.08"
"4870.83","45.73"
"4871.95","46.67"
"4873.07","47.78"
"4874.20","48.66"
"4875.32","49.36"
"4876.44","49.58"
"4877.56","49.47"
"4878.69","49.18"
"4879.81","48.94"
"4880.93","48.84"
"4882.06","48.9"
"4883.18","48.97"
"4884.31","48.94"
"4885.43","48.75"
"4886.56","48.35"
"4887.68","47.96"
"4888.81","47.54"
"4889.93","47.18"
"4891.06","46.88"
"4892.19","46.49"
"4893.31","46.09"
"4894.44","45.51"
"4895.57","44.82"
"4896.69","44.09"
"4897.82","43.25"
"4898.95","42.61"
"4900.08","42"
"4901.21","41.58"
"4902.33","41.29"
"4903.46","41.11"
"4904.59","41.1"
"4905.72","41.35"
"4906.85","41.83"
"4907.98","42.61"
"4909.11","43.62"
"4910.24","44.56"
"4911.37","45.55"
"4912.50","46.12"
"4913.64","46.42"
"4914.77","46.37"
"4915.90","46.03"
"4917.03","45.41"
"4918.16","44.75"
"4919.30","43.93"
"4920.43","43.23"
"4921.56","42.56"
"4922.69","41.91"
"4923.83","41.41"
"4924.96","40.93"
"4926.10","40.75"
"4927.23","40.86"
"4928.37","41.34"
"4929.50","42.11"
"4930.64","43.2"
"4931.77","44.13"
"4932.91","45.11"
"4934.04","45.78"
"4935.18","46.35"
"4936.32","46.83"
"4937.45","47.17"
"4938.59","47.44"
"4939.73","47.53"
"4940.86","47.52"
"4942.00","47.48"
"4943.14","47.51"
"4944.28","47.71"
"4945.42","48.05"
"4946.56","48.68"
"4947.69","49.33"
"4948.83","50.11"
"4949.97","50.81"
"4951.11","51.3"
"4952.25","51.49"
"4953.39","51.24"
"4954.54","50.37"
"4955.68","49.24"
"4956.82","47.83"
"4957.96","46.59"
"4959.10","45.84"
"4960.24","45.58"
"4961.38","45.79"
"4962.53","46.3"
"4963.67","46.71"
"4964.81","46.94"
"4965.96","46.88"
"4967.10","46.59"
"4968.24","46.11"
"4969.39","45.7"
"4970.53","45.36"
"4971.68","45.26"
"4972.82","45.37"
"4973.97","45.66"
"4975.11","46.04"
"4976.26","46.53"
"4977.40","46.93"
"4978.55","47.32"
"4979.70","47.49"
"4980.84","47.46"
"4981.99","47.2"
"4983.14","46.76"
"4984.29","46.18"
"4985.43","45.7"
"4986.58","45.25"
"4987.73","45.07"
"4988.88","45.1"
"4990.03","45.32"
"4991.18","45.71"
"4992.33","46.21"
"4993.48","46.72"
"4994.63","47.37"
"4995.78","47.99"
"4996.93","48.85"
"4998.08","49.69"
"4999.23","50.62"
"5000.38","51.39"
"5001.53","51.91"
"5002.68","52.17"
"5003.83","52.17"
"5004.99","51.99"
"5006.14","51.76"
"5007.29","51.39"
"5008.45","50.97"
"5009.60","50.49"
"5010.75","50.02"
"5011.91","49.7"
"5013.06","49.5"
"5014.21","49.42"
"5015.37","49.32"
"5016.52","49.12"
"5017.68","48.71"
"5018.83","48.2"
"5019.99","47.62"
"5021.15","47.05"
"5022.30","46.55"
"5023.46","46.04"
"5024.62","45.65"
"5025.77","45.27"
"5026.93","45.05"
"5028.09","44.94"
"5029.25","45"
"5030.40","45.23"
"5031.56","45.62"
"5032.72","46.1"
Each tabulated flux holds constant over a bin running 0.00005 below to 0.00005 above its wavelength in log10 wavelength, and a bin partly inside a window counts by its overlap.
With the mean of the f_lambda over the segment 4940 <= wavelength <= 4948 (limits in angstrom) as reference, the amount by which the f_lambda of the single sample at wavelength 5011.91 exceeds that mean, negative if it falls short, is 1.7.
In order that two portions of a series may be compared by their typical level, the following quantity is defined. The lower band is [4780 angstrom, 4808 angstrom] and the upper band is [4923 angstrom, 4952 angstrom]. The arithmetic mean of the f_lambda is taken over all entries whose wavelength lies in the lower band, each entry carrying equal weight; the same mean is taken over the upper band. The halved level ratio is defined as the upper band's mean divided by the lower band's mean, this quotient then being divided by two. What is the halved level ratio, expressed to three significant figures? 0.587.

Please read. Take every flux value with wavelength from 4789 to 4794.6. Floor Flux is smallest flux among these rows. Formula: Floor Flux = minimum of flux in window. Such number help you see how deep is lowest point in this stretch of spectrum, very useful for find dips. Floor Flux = 35.08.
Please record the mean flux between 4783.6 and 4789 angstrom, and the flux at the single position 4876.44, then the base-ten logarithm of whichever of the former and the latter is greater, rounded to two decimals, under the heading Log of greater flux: 1.70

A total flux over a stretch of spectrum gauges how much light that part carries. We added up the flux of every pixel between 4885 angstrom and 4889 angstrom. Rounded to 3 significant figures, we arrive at 193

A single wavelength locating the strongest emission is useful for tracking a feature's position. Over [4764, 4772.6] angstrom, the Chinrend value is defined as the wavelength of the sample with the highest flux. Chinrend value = 4764.34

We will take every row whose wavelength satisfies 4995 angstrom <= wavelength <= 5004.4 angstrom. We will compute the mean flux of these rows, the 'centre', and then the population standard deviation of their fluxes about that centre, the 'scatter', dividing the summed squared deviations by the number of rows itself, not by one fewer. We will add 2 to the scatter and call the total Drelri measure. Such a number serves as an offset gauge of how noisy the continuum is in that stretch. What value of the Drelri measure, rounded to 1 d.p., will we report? 3.5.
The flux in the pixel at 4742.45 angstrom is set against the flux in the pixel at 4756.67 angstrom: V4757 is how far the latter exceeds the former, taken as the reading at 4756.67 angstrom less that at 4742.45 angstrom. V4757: -1.3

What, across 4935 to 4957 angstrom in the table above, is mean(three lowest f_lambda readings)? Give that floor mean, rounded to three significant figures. 46.8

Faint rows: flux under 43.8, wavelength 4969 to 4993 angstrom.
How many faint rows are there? 0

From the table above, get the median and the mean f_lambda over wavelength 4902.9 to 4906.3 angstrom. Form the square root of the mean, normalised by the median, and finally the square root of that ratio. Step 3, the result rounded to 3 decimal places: 0.395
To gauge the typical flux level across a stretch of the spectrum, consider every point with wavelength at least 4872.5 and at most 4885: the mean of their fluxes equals 49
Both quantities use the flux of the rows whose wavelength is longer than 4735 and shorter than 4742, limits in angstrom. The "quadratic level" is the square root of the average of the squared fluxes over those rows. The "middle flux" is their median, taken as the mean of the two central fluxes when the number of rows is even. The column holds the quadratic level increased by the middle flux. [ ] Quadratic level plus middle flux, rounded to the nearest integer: 69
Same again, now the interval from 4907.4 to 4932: 87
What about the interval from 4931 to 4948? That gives 95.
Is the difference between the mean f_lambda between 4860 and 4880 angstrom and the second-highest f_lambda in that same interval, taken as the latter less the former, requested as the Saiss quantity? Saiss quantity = 2.0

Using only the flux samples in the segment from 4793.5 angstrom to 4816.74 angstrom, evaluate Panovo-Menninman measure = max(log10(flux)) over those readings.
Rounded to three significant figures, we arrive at 1.65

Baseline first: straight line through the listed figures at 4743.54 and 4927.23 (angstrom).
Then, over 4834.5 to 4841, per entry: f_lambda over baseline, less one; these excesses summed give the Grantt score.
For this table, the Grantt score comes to 0.24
